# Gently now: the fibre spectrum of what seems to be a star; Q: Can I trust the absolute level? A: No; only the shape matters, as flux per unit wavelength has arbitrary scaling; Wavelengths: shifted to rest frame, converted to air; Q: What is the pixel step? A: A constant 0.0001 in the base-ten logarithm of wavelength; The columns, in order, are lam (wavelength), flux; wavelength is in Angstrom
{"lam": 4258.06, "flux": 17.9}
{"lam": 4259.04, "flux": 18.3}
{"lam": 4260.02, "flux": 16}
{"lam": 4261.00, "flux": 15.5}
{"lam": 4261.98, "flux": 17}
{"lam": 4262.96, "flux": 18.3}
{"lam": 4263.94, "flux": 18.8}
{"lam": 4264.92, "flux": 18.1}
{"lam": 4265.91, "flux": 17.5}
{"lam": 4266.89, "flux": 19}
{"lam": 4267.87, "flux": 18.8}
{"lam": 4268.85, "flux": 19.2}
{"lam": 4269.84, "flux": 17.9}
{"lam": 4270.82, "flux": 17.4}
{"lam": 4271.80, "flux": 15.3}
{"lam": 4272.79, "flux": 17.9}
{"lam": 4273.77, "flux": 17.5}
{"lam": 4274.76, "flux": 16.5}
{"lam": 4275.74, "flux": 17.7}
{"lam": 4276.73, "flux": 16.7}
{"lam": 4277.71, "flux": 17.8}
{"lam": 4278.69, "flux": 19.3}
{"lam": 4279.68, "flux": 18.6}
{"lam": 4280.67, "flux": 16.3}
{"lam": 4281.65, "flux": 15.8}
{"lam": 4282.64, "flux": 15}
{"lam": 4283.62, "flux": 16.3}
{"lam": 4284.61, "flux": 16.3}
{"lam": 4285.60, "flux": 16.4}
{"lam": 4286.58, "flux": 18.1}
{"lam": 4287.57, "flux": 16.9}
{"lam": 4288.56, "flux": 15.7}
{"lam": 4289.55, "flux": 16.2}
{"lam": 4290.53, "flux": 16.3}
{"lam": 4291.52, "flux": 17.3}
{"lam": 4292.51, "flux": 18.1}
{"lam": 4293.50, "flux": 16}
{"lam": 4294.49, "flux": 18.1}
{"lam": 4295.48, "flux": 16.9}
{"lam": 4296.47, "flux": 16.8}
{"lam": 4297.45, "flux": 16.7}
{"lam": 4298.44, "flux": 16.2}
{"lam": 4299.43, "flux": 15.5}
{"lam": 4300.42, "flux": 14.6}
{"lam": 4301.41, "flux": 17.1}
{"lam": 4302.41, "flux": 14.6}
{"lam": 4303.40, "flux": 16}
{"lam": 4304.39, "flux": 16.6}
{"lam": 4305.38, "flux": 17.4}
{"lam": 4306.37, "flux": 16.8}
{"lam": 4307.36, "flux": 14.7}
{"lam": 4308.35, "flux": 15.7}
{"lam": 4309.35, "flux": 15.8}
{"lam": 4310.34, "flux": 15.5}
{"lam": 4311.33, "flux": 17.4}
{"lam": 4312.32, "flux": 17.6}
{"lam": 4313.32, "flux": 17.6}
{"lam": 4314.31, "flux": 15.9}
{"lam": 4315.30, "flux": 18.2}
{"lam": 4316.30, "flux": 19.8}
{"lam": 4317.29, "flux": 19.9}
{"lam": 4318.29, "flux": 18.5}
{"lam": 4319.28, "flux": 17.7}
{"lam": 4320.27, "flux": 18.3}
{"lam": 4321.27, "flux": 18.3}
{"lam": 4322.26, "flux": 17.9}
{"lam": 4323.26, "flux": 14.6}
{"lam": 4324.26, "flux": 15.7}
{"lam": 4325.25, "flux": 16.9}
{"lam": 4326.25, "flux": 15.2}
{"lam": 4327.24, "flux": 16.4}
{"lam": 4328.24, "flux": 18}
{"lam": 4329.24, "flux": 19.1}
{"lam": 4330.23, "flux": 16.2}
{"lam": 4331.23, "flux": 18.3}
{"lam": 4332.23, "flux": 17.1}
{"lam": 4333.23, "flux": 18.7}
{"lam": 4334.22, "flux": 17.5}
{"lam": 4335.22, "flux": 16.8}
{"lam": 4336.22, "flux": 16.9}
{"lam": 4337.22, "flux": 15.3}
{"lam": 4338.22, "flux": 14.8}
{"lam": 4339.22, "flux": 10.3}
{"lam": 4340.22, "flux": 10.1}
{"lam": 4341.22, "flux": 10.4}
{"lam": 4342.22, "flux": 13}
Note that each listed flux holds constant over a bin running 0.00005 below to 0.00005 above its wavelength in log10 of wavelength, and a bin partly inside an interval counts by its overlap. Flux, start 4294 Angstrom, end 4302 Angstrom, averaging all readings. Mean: 16.5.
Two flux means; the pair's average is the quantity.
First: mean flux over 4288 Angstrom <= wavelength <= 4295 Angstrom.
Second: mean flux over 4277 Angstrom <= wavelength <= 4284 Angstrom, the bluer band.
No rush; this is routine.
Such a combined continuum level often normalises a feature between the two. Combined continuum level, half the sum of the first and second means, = 16.9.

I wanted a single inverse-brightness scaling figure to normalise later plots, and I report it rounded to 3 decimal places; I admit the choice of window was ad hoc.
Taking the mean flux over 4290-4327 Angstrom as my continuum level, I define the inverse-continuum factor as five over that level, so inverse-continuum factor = 0.297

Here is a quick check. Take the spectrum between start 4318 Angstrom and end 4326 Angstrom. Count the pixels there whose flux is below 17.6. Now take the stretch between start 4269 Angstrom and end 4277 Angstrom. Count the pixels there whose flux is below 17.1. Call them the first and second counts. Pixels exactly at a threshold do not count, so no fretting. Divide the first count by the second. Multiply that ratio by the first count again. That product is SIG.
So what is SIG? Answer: 3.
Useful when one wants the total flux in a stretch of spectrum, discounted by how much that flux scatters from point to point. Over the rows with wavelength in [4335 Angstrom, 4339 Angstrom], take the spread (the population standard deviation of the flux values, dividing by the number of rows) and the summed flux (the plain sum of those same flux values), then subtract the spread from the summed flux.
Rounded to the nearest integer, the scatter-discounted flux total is 63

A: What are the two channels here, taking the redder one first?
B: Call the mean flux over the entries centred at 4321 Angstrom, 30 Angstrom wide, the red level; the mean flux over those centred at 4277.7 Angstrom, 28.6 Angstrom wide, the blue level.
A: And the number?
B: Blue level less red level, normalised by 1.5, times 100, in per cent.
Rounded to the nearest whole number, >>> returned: 4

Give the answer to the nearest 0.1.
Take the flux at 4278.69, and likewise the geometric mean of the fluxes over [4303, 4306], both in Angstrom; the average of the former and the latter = 18.0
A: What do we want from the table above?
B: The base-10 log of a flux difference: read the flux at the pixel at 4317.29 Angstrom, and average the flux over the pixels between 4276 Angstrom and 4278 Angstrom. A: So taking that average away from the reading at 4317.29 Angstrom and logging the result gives 0.42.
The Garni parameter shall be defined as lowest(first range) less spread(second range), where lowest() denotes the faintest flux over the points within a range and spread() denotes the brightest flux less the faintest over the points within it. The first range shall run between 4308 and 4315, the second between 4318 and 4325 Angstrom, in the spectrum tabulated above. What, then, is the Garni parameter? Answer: 11.6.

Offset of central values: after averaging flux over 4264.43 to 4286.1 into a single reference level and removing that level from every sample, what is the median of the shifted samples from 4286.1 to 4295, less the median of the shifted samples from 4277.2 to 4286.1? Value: 0.60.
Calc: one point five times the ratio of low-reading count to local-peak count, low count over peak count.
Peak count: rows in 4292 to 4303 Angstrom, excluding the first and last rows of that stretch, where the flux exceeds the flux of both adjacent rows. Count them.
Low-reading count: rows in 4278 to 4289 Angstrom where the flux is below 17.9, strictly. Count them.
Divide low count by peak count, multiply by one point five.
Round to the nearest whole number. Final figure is 6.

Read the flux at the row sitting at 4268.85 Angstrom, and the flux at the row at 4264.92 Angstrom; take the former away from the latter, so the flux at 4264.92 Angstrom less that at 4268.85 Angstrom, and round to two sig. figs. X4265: -1.1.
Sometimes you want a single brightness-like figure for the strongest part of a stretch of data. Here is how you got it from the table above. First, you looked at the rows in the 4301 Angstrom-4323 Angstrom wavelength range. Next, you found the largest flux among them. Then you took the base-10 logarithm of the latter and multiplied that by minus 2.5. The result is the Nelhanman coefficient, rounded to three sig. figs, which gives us -3.25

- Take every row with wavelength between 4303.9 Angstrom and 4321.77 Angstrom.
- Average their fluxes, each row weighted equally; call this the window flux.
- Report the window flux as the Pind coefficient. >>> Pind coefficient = 17.3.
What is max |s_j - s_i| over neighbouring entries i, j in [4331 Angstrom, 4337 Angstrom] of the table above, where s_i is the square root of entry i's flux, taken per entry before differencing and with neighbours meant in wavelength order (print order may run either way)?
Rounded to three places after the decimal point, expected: 0.189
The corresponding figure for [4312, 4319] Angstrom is 0.279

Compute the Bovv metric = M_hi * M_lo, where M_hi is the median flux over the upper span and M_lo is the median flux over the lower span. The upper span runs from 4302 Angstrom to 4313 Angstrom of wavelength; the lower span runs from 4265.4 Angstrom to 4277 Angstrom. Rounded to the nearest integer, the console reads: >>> 282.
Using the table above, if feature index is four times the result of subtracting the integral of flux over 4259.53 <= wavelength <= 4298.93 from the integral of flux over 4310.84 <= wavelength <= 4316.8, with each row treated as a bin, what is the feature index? -2281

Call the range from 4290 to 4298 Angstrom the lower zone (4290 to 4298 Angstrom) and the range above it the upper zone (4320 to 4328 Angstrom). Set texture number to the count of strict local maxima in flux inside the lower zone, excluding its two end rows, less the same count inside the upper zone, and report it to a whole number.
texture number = 1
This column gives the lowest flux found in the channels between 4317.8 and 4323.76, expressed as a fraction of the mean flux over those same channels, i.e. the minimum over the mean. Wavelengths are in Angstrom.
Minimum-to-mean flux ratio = 0.83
